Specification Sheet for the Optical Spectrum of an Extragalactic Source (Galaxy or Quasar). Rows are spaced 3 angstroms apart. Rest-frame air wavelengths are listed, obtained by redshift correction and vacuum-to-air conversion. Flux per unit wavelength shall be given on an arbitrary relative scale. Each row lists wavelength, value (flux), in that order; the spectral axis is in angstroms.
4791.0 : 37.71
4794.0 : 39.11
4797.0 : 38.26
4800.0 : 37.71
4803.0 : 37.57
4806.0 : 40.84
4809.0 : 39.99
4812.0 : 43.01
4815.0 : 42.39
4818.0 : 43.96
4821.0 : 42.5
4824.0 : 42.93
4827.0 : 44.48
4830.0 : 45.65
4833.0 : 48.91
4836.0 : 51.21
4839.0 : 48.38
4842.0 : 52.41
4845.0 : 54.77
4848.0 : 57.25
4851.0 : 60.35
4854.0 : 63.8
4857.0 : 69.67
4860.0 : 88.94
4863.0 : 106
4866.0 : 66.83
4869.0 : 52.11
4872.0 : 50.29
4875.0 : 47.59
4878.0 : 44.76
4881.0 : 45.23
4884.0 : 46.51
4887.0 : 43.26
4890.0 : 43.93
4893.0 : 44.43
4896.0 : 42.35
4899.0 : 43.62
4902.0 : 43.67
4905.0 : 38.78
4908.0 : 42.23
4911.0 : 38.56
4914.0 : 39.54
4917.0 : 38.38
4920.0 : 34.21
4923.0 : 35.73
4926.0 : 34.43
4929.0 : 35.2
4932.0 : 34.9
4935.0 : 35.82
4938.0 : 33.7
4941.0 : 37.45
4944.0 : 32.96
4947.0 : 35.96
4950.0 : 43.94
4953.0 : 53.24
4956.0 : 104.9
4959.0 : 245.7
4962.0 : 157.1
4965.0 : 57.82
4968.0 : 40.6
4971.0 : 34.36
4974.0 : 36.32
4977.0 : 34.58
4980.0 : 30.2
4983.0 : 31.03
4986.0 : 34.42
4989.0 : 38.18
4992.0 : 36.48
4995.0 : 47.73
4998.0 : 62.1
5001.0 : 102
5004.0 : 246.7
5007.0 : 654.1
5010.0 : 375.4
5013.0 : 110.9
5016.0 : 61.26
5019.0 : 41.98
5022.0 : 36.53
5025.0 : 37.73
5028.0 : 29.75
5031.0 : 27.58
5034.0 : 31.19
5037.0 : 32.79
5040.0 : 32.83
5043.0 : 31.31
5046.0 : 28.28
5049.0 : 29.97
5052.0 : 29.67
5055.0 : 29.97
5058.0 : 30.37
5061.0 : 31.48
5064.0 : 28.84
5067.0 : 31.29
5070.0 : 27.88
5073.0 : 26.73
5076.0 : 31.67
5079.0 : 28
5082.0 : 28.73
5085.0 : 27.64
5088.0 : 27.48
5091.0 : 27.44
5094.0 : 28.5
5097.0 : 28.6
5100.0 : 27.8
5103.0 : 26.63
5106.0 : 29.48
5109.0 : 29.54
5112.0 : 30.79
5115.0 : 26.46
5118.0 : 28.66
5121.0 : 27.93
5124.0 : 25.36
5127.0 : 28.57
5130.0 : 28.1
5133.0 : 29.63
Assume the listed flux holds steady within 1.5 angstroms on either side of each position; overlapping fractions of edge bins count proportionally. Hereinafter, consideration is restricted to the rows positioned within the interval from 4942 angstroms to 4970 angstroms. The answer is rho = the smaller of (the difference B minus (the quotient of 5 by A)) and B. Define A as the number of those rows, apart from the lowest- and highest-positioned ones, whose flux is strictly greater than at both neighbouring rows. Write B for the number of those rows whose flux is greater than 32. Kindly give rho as 4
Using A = 1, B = 9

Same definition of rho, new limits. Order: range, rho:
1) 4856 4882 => 4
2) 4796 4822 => 7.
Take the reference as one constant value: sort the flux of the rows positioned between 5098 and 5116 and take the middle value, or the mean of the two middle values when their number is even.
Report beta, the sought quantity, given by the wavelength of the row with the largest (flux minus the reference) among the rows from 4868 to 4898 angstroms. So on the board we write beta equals 4869.0 angstroms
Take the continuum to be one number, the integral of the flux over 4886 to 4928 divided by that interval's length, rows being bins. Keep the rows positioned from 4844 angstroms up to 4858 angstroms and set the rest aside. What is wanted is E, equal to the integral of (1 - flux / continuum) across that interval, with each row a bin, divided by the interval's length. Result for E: -0.52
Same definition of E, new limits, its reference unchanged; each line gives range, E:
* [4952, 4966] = -2.21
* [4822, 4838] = -0.16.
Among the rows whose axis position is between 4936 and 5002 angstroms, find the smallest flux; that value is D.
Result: 30.2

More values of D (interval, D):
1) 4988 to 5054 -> 27.58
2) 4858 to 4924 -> 34.21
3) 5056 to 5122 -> 26.46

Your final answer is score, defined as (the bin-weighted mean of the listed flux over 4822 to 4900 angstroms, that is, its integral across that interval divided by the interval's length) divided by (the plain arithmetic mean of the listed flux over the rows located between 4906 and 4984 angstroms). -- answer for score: 1.02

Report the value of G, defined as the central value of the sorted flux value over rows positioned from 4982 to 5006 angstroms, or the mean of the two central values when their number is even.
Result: 43.0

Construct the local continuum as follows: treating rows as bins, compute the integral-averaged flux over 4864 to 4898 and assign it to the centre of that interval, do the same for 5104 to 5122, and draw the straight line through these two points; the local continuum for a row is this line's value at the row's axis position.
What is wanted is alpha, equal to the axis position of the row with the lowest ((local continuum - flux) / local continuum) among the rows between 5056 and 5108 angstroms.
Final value 5106.0 angstroms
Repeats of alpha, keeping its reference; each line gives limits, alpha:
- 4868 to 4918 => 4869.0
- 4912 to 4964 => 4959.0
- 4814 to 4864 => 4863.0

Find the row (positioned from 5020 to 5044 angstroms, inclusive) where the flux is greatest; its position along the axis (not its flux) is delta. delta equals 5025.0 angstroms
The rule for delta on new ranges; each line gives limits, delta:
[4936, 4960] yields 4959.0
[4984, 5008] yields 5007.0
